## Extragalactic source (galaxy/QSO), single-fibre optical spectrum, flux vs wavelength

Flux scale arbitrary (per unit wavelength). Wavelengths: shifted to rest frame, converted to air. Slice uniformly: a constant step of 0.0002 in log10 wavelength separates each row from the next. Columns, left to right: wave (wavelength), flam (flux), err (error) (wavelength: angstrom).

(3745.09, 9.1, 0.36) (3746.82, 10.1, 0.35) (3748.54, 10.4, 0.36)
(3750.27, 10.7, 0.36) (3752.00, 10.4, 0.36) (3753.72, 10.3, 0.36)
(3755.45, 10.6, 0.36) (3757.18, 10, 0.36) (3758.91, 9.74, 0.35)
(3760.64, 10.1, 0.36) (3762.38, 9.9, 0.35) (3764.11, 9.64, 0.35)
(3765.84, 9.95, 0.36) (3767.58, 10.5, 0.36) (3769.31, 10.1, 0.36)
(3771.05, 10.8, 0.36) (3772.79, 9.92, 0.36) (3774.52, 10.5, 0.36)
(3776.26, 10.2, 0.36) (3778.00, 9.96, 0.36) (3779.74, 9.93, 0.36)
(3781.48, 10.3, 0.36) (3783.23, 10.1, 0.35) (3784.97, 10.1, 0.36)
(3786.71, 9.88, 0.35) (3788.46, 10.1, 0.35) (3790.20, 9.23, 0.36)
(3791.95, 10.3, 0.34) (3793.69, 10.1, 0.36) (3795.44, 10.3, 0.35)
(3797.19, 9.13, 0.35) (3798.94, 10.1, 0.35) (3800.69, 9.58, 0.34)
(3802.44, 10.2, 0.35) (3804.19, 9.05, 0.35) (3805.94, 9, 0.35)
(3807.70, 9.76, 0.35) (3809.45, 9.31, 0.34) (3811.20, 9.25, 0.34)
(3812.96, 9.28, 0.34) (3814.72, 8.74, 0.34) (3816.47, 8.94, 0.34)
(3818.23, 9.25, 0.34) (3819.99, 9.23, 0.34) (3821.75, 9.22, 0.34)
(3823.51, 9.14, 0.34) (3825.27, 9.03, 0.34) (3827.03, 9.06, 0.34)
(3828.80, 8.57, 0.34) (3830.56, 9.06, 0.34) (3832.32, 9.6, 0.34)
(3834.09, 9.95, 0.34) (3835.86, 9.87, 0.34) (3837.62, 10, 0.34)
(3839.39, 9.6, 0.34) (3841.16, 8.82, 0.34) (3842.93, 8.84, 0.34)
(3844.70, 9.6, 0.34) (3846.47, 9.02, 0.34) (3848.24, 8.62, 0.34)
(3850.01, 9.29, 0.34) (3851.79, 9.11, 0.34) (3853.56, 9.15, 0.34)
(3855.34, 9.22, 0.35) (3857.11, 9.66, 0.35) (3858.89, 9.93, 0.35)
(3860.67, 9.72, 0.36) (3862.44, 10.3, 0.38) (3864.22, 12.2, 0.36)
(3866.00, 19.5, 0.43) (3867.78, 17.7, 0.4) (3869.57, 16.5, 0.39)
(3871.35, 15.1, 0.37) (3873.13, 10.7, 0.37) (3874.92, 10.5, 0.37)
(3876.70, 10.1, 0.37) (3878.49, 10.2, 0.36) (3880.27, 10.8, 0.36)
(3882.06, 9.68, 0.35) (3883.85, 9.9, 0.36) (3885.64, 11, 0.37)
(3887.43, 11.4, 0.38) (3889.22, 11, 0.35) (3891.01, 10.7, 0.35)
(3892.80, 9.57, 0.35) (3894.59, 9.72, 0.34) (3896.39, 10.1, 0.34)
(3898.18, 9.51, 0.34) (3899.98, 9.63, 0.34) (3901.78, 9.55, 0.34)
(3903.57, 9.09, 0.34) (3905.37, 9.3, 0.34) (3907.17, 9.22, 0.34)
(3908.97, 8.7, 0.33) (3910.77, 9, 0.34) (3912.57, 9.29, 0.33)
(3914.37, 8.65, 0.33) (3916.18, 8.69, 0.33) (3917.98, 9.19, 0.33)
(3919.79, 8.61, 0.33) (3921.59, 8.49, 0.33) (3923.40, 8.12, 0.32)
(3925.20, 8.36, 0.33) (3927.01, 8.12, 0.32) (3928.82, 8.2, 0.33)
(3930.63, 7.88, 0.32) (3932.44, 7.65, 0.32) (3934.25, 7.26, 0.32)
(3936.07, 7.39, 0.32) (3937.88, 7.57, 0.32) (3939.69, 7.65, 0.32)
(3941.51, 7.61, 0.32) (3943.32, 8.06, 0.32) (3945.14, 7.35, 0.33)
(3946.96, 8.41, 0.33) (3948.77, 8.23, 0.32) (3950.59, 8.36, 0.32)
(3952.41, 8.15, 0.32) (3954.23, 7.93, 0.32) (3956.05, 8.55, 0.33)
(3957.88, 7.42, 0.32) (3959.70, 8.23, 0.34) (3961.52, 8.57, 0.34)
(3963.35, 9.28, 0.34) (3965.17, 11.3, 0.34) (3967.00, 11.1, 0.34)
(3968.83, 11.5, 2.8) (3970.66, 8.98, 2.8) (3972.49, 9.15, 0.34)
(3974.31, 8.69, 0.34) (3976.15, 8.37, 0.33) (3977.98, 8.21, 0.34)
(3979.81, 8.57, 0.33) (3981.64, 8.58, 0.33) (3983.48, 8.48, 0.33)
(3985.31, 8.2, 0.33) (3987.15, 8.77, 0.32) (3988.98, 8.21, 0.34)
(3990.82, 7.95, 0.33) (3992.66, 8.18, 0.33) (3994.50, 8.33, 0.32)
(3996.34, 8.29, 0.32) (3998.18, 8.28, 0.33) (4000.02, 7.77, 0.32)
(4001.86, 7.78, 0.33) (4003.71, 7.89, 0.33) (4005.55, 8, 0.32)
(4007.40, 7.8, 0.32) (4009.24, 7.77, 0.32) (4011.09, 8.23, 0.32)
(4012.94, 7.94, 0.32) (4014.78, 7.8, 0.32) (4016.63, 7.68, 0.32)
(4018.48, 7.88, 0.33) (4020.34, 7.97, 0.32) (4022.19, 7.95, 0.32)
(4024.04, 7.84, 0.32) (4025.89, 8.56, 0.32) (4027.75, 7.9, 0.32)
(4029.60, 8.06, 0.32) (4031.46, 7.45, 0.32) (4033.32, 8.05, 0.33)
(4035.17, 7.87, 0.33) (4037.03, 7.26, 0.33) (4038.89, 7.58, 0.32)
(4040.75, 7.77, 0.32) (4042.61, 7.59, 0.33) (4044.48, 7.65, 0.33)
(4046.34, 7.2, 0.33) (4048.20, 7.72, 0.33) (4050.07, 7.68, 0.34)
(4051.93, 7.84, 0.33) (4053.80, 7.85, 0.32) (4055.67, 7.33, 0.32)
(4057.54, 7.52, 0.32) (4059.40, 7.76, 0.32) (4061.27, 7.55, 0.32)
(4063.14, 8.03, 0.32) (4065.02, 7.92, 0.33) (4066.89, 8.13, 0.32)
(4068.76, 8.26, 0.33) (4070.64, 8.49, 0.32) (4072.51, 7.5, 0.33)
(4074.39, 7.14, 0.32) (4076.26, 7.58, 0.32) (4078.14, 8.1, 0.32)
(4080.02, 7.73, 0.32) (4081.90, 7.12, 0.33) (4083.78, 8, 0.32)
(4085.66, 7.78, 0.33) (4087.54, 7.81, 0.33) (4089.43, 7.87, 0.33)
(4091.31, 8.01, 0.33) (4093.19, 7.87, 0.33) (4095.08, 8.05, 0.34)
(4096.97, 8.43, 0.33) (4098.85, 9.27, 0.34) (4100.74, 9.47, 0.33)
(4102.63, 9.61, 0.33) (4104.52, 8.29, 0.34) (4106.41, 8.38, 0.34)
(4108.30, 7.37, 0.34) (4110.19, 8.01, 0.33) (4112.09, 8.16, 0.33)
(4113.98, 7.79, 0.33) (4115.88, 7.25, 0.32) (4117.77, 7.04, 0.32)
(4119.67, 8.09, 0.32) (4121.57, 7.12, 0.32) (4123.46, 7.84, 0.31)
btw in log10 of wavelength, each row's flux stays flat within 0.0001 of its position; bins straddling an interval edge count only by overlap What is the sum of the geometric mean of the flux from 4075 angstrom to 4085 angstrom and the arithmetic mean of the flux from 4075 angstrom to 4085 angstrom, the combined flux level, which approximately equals 15.4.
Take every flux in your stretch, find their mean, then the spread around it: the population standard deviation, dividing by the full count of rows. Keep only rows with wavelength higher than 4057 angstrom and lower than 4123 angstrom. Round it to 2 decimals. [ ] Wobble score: 0.60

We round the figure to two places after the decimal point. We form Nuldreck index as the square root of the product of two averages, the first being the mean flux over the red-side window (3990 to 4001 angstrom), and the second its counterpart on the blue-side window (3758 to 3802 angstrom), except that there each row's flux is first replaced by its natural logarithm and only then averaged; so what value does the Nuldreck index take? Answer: 4.33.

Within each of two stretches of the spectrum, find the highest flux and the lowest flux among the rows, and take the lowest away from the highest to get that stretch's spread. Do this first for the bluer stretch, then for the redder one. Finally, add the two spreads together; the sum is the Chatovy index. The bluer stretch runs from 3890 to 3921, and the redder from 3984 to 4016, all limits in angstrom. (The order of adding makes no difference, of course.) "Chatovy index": 3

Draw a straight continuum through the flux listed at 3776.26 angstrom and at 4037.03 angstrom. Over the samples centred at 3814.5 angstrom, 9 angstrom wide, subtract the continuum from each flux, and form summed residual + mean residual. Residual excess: -4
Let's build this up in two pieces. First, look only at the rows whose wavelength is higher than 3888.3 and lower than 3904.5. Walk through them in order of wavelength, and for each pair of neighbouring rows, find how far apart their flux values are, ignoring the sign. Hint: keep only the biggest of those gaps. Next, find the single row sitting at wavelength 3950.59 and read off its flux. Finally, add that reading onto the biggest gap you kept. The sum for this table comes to 9.5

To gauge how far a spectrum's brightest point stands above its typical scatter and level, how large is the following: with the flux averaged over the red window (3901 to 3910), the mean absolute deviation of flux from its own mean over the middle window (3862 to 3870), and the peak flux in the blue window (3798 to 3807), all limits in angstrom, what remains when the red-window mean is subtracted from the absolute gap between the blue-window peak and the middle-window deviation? -2.2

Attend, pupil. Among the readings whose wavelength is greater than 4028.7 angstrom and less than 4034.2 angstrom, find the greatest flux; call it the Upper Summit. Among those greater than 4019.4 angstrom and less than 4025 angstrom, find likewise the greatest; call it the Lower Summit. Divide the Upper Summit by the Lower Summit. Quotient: 1.01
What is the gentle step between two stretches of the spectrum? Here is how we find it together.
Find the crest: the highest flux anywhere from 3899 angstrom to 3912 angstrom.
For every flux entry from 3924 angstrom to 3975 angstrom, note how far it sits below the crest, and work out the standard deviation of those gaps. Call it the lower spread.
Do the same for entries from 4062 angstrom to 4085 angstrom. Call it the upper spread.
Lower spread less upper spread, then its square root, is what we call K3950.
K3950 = 0.84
